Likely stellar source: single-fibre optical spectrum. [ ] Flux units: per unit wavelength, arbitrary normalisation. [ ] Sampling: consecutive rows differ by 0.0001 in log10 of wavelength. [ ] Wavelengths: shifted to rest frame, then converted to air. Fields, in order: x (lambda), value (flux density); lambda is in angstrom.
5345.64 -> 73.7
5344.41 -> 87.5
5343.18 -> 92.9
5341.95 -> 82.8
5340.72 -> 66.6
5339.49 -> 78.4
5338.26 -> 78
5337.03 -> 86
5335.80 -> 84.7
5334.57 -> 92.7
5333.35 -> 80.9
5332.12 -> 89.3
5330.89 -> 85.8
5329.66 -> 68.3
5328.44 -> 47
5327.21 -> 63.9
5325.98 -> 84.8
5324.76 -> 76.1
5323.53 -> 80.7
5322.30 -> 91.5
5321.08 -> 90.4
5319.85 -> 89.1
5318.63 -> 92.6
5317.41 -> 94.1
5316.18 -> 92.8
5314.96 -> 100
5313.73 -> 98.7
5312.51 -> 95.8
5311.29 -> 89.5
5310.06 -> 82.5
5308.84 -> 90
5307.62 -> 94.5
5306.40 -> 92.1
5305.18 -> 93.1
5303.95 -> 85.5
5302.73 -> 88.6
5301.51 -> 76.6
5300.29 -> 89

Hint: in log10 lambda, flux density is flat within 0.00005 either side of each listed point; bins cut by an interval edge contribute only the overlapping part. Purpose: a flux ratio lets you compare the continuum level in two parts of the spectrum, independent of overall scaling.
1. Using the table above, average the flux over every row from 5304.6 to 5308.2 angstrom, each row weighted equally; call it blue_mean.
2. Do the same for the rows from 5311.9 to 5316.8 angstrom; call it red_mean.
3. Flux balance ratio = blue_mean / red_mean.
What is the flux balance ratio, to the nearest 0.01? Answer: 0.96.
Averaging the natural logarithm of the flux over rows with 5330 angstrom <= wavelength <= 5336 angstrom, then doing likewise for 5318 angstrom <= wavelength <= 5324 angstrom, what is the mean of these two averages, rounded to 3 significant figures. 4.47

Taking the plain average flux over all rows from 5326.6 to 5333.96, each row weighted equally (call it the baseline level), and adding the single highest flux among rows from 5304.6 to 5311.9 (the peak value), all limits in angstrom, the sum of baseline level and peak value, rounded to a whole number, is 167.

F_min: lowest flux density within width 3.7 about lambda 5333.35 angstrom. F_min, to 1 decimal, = 80.9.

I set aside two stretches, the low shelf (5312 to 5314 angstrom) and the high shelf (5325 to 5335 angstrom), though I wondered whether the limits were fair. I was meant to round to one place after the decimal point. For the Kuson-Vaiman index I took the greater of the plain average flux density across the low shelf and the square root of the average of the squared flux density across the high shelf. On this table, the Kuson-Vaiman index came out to 97.2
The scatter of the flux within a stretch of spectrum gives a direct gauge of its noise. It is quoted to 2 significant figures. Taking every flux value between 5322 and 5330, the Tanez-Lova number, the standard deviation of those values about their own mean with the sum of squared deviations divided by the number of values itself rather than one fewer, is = 14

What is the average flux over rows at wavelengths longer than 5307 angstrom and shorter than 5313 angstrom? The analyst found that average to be 90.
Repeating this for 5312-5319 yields 96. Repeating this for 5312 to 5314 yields 97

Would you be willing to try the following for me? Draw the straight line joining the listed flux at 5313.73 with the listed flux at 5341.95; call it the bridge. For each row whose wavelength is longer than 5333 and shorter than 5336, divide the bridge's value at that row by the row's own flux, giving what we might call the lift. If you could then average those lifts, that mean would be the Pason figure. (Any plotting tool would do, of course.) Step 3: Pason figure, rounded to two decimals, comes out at 1.01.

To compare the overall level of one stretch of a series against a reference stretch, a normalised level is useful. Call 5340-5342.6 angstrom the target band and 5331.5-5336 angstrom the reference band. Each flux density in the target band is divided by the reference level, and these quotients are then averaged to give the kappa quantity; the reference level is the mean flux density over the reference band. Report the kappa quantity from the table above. 0.86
